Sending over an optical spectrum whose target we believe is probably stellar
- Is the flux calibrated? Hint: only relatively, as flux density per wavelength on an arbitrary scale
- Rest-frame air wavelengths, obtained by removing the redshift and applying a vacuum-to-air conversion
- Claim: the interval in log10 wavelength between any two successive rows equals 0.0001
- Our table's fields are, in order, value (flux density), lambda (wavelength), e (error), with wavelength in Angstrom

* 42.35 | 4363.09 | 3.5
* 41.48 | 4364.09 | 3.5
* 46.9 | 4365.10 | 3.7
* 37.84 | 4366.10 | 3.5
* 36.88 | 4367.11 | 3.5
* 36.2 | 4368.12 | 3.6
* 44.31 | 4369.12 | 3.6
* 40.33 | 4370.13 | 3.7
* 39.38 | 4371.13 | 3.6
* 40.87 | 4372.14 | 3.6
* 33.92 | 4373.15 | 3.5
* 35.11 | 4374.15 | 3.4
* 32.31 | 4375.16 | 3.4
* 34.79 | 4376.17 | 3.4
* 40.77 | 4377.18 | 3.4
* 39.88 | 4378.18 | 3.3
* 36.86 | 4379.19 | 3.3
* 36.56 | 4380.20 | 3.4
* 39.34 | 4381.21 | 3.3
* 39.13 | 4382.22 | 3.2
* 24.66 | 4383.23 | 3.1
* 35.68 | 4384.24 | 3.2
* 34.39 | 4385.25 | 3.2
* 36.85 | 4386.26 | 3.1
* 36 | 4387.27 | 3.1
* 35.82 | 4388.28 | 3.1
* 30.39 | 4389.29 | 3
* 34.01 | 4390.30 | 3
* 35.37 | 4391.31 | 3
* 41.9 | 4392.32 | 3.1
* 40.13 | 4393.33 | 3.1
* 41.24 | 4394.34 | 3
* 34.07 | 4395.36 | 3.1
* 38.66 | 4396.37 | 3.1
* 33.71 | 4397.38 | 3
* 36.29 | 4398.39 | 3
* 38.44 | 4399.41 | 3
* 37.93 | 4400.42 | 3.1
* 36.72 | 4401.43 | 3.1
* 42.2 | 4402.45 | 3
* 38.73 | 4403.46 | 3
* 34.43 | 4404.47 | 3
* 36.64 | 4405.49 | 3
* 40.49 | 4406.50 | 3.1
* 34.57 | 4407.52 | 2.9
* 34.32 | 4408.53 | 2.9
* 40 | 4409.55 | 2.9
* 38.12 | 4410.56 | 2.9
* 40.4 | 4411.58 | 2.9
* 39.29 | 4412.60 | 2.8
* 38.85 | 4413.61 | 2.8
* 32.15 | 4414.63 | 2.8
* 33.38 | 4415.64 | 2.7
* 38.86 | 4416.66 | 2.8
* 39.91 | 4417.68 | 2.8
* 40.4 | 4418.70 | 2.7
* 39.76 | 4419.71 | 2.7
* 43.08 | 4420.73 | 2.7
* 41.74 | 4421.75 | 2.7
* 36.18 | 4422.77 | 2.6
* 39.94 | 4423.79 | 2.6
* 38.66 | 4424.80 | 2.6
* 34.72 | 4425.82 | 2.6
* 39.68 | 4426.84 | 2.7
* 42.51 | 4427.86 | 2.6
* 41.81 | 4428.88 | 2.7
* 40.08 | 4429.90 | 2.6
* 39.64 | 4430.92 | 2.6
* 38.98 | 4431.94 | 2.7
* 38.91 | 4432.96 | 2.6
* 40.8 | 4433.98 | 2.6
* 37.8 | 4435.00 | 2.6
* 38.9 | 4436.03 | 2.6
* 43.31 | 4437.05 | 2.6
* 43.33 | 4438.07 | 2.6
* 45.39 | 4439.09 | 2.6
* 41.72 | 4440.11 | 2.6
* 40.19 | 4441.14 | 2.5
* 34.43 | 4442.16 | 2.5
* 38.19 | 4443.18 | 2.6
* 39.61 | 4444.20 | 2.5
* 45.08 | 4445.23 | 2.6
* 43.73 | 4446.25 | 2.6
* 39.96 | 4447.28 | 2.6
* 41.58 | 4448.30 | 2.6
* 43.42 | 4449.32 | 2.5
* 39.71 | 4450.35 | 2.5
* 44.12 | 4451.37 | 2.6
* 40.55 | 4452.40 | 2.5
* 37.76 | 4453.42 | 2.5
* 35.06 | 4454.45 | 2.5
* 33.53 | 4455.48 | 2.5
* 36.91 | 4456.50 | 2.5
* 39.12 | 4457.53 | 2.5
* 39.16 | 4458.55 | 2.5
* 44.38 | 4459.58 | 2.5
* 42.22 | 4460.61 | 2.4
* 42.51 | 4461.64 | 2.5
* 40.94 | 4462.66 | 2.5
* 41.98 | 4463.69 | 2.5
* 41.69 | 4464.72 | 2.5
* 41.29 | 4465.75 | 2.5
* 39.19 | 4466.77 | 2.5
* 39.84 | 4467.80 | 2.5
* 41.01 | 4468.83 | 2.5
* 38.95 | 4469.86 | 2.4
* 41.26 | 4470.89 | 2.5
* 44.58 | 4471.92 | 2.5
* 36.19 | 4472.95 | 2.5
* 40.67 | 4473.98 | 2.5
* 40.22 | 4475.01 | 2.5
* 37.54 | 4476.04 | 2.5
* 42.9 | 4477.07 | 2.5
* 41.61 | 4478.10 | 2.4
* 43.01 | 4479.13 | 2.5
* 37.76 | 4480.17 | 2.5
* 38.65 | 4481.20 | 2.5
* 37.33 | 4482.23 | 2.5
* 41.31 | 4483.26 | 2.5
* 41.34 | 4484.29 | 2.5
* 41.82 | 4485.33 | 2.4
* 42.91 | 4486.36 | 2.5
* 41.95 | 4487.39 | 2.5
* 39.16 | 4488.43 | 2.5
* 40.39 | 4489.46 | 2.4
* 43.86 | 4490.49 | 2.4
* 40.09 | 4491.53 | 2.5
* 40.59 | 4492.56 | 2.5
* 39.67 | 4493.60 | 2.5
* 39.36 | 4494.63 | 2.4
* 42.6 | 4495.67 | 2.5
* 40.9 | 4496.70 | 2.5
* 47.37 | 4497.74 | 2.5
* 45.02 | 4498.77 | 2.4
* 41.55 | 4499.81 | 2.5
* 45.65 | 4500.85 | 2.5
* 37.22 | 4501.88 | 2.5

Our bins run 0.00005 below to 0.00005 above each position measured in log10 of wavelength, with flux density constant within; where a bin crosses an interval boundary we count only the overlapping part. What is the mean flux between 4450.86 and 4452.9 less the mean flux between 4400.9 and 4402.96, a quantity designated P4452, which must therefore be 3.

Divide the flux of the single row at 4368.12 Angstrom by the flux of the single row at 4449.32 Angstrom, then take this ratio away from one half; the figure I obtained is -0.33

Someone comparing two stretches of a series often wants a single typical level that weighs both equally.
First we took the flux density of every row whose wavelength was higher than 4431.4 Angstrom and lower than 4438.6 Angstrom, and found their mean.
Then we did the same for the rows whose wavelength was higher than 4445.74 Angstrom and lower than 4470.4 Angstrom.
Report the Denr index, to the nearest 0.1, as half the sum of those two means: 40.3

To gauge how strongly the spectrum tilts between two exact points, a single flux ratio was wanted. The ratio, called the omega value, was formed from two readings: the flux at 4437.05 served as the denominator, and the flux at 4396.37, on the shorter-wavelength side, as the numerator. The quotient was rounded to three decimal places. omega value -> 0.893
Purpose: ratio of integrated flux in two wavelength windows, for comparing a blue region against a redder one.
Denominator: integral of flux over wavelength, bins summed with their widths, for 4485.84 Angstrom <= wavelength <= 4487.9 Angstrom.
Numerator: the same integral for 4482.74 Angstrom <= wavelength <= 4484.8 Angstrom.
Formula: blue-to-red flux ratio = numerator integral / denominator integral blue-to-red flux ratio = 0.973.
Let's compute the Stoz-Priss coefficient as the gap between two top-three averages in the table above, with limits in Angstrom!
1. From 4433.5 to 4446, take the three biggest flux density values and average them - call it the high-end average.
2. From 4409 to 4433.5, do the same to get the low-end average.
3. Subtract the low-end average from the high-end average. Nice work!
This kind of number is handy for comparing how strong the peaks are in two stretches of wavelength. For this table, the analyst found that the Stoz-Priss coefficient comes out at 2.1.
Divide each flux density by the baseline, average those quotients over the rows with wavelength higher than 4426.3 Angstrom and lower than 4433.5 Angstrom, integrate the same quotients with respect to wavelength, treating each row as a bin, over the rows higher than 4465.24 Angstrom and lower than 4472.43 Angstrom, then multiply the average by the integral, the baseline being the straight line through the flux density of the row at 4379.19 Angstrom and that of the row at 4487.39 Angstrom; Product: 7.3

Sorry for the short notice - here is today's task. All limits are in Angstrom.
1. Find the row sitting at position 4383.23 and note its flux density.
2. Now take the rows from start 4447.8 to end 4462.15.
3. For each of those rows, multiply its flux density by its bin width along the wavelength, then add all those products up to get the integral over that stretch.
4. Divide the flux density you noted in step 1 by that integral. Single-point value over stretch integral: 0.043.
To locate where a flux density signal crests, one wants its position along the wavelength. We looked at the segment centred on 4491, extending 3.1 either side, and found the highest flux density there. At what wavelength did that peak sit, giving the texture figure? 4490.49 Angstrom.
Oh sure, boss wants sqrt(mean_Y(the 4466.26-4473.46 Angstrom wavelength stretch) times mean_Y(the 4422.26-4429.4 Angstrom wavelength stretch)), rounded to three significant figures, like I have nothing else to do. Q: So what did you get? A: 39.6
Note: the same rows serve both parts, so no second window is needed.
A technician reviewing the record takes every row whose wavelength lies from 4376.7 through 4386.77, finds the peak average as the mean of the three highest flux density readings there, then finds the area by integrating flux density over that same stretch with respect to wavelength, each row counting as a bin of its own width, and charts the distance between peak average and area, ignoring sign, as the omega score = 327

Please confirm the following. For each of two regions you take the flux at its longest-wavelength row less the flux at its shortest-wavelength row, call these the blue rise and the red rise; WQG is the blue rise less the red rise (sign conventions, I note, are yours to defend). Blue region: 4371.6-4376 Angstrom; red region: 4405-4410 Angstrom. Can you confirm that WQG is -12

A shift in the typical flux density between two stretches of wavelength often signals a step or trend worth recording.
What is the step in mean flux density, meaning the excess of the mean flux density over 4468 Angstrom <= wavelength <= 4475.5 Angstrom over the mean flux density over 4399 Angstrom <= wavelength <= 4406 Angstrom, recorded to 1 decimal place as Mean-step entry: 2.5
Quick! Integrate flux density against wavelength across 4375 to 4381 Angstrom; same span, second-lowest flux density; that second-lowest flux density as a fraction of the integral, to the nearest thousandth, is 0.156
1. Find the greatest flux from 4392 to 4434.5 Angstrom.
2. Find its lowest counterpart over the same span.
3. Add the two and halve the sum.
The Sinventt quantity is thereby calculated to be 37.6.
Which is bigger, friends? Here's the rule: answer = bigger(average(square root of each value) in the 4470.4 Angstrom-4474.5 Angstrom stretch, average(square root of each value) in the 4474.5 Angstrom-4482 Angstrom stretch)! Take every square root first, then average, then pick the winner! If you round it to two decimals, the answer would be 6.37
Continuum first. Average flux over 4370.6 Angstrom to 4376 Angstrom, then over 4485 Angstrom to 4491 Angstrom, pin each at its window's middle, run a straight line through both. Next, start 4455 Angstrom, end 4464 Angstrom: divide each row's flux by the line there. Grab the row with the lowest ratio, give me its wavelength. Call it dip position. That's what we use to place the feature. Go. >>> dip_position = 4455.48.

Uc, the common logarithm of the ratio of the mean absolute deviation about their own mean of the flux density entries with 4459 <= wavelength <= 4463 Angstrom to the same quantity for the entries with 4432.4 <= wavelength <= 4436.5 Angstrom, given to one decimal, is 0.0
